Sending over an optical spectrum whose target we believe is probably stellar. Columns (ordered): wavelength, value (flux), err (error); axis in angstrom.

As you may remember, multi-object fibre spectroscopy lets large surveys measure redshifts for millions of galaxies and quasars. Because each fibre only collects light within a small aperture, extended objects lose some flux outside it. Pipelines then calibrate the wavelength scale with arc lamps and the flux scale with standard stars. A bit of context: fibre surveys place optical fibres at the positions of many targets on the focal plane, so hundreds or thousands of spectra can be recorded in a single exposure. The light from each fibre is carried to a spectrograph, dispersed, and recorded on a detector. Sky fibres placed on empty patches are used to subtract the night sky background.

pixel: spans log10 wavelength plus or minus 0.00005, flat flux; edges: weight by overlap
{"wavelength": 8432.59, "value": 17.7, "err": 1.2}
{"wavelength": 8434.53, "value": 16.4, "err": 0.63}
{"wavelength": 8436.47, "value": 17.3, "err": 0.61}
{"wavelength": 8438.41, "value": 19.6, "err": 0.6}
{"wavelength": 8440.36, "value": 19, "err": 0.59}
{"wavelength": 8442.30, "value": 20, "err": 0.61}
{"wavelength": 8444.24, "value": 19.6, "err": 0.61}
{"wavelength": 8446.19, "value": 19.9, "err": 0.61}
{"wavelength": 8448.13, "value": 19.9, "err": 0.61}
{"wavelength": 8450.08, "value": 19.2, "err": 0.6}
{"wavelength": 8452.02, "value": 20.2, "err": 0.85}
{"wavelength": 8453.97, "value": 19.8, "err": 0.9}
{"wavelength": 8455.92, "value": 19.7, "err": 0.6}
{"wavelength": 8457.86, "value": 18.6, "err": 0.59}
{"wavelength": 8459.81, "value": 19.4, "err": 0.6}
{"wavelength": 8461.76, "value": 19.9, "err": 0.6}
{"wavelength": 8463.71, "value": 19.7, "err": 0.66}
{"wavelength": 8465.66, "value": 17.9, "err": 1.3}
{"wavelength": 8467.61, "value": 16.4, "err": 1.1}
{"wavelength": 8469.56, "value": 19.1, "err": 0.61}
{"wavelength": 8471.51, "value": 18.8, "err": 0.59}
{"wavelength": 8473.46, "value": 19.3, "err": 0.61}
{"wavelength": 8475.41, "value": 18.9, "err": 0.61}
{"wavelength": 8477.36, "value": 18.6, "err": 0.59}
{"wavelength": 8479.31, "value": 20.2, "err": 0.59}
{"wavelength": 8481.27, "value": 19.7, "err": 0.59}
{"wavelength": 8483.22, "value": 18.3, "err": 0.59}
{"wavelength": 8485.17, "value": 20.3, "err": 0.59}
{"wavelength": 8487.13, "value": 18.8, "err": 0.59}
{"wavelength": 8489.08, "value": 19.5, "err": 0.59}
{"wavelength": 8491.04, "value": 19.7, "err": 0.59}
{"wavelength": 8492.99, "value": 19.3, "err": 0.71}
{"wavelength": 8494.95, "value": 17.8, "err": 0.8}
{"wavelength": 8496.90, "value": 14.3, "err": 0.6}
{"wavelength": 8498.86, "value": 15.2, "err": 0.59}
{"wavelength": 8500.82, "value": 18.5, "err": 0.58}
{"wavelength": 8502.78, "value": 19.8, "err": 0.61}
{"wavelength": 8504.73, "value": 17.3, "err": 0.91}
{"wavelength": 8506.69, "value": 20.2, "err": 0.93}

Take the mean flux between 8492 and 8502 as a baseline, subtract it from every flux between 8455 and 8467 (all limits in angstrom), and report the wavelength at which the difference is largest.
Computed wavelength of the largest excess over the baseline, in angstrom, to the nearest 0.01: 8461.76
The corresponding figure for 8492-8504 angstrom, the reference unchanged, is 8502.78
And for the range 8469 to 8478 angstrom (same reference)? 8473.46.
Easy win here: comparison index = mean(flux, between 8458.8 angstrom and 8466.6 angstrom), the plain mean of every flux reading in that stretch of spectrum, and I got 19.2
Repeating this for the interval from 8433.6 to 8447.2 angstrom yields 18.8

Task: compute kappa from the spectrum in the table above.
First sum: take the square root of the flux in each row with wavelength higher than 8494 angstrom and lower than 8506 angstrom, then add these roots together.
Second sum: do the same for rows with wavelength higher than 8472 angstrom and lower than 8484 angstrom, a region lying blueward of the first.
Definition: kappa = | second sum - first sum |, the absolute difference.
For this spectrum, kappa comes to 1.5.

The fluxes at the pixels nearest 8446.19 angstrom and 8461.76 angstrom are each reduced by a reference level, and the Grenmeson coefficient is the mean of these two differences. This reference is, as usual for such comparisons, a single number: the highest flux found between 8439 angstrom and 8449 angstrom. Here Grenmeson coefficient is -0.1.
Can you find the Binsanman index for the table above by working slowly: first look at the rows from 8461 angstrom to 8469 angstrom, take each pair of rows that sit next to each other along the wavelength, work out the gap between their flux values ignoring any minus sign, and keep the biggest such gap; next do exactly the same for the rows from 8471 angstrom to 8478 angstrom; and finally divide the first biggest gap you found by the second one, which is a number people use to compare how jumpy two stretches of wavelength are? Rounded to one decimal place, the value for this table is 3.6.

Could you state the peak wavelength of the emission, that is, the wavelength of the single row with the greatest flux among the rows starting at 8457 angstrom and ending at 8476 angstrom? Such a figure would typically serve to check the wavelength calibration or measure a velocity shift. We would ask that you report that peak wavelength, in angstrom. 8461.76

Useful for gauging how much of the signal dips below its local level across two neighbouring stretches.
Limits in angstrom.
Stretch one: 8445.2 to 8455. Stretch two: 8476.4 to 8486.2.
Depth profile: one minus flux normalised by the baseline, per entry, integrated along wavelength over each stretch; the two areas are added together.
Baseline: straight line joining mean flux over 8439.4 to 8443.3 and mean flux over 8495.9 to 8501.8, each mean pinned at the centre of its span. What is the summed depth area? -1.8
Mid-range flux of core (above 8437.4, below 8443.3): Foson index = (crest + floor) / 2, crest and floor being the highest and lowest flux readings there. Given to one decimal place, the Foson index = 19.5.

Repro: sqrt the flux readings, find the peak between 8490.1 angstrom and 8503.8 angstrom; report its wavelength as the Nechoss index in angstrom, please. 8502.78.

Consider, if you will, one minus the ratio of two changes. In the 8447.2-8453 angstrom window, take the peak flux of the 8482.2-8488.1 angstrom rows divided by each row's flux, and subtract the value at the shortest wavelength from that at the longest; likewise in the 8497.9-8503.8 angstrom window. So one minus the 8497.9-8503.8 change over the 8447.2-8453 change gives -19.5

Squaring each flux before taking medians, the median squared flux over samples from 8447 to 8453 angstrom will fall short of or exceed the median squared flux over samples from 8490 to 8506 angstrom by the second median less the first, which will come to -66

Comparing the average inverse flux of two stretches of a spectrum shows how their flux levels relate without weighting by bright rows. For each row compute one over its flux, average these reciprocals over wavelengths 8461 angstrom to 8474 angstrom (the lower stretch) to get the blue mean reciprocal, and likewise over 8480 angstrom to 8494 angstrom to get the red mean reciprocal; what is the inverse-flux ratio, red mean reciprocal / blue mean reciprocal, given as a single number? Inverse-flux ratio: 0.96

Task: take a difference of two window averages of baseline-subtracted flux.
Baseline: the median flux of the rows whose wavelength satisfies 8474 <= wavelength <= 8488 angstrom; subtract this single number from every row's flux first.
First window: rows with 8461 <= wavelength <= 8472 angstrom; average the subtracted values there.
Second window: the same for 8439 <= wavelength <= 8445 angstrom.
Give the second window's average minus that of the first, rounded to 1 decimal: 0.9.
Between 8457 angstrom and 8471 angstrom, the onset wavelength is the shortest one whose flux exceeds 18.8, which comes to 8459.81 angstrom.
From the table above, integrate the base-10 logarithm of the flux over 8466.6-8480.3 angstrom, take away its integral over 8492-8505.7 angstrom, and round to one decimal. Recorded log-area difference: 0.4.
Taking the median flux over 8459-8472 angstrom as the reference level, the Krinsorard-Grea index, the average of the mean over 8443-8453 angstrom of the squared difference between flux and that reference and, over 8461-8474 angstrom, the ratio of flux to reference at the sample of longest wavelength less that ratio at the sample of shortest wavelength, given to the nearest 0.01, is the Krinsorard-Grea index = 0.26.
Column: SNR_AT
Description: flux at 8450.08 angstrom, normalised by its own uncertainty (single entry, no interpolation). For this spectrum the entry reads 32.0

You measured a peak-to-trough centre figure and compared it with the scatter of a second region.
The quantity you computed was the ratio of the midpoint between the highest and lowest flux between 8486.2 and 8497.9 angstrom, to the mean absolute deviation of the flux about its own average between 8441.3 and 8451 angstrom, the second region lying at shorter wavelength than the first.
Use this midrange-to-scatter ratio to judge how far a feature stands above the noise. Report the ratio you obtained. 66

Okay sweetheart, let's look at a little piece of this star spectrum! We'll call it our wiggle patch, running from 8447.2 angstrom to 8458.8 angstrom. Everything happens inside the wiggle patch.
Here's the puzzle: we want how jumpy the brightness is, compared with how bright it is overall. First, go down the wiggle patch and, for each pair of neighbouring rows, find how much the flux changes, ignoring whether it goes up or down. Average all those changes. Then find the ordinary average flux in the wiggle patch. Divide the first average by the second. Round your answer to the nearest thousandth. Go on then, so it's 0.034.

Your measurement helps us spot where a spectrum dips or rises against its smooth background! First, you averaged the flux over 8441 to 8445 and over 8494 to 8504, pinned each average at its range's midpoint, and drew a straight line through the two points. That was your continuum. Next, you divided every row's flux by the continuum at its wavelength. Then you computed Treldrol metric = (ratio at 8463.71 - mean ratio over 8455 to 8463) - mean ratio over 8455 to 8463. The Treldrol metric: -0.99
